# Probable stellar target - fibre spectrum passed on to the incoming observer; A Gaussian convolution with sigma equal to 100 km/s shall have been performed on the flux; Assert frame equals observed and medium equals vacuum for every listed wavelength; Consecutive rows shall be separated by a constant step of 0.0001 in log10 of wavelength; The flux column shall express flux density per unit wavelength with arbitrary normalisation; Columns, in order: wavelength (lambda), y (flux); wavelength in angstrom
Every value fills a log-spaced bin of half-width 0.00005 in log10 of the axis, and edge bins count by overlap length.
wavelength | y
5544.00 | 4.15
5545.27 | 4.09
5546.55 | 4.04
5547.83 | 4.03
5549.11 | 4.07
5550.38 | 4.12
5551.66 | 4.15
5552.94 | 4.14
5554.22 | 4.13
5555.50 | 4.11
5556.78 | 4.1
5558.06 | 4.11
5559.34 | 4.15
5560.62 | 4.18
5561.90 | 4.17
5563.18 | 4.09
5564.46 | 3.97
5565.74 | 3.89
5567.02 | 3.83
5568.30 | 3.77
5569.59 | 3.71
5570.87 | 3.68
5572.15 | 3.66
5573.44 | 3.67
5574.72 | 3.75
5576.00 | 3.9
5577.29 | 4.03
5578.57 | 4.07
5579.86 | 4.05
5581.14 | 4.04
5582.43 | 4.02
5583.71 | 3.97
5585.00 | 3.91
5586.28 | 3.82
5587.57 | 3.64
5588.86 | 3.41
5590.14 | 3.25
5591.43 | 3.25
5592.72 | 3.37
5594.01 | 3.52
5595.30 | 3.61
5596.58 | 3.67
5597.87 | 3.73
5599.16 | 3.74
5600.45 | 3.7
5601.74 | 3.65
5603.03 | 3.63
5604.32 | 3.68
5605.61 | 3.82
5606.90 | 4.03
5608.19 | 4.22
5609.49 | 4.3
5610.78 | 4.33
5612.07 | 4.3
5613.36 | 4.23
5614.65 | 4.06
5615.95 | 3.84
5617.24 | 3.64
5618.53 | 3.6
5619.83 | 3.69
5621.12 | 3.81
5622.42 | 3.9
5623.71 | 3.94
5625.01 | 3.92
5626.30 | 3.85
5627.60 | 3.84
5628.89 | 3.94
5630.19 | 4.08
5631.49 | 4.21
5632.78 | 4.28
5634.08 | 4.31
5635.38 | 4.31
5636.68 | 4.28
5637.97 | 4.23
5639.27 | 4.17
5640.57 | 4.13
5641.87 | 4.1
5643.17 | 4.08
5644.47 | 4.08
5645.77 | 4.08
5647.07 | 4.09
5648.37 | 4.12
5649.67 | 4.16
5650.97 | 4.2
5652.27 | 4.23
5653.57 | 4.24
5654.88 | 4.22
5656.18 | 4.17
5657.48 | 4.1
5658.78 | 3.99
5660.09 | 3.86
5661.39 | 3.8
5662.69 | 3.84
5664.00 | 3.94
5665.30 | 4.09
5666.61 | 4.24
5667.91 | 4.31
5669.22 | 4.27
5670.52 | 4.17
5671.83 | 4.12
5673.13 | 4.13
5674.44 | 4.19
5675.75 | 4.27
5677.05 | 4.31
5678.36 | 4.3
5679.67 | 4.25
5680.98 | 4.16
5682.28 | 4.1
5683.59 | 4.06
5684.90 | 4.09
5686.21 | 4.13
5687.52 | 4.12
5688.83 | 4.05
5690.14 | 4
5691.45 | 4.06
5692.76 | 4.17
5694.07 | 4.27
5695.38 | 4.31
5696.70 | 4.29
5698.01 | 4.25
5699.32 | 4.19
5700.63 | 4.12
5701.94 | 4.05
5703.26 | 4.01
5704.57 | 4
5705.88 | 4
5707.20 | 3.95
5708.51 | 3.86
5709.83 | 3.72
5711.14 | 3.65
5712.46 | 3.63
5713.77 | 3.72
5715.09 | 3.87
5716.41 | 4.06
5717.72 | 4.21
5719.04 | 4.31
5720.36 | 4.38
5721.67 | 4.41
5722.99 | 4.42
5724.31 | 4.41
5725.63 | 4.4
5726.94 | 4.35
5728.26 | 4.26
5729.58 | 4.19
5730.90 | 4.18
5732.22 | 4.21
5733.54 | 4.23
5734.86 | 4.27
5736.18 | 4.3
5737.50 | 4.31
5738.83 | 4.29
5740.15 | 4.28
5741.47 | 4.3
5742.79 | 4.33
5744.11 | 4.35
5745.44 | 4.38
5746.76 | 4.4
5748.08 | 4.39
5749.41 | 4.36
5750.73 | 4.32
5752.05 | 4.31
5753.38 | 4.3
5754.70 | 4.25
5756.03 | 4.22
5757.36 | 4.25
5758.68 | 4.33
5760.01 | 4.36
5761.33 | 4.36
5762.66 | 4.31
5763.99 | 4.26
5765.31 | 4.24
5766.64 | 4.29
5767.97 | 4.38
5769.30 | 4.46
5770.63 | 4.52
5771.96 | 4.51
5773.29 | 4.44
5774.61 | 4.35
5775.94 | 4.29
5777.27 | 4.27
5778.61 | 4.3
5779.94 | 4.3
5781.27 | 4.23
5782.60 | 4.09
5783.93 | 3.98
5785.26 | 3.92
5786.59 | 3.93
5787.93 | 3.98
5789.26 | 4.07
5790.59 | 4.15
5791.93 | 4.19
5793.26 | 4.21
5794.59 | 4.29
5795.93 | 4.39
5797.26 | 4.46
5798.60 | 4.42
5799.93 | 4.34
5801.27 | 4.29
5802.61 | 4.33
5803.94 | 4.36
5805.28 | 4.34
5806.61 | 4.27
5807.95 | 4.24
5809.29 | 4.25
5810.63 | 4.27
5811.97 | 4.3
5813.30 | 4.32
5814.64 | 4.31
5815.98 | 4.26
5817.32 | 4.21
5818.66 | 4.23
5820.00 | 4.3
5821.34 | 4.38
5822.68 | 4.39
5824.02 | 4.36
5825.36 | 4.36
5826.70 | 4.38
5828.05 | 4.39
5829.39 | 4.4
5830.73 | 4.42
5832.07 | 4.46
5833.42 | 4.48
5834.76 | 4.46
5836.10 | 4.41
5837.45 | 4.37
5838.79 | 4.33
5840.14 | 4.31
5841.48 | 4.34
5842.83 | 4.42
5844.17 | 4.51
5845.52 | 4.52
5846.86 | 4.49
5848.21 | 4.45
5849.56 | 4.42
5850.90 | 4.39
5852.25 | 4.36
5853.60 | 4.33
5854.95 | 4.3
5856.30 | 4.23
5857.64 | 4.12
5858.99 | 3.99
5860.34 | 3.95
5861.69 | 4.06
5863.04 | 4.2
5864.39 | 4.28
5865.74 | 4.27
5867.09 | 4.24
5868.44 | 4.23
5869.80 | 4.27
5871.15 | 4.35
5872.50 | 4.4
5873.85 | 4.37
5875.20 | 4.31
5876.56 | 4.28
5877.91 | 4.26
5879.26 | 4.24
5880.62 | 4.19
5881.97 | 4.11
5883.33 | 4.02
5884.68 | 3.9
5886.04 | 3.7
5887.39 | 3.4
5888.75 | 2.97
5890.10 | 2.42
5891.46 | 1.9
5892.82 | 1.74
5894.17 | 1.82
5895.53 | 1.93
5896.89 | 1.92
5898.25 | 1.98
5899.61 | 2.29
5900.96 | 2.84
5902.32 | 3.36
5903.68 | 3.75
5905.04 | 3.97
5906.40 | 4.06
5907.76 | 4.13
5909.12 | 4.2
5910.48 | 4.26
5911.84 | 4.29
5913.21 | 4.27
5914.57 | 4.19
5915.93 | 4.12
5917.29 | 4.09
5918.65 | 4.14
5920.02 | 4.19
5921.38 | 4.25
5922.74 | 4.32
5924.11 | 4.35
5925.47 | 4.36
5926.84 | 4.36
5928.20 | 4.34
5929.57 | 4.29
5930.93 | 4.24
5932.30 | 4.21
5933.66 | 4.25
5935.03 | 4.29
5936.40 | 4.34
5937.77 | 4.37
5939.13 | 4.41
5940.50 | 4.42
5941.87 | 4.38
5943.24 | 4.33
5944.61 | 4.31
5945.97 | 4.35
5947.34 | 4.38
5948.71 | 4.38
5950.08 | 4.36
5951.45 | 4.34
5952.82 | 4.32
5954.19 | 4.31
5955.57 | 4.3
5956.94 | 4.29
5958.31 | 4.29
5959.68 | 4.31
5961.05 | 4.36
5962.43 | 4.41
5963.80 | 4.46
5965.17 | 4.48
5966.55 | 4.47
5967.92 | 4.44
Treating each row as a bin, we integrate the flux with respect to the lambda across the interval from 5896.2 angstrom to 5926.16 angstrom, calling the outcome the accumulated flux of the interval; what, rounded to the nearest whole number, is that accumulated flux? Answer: 113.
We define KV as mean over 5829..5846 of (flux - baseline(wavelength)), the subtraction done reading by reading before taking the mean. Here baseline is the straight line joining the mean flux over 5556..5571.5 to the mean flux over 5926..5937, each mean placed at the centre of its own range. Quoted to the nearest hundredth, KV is 0.21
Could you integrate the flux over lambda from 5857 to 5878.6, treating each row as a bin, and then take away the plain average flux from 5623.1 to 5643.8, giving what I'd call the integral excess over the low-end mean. 87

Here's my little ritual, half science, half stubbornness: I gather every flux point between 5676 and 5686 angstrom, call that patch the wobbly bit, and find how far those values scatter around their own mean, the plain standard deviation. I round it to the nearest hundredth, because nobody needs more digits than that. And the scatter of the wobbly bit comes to 0.10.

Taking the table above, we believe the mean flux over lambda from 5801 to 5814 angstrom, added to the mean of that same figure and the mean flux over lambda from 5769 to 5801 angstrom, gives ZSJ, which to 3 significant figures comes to 8.57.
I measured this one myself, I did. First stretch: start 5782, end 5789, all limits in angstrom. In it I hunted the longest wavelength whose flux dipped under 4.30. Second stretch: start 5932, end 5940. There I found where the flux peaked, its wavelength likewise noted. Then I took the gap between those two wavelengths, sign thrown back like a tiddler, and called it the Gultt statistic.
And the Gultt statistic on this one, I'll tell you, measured 151.2 angstrom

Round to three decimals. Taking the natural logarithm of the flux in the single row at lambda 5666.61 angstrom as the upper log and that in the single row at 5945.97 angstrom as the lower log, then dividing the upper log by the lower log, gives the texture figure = 0.983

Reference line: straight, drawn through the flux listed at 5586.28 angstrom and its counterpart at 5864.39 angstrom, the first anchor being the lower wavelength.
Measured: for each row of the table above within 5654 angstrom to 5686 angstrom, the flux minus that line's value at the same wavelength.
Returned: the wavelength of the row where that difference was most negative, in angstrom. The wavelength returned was 5661.39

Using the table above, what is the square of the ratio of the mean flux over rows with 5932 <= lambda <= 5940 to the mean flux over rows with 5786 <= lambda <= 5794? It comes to 1.11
